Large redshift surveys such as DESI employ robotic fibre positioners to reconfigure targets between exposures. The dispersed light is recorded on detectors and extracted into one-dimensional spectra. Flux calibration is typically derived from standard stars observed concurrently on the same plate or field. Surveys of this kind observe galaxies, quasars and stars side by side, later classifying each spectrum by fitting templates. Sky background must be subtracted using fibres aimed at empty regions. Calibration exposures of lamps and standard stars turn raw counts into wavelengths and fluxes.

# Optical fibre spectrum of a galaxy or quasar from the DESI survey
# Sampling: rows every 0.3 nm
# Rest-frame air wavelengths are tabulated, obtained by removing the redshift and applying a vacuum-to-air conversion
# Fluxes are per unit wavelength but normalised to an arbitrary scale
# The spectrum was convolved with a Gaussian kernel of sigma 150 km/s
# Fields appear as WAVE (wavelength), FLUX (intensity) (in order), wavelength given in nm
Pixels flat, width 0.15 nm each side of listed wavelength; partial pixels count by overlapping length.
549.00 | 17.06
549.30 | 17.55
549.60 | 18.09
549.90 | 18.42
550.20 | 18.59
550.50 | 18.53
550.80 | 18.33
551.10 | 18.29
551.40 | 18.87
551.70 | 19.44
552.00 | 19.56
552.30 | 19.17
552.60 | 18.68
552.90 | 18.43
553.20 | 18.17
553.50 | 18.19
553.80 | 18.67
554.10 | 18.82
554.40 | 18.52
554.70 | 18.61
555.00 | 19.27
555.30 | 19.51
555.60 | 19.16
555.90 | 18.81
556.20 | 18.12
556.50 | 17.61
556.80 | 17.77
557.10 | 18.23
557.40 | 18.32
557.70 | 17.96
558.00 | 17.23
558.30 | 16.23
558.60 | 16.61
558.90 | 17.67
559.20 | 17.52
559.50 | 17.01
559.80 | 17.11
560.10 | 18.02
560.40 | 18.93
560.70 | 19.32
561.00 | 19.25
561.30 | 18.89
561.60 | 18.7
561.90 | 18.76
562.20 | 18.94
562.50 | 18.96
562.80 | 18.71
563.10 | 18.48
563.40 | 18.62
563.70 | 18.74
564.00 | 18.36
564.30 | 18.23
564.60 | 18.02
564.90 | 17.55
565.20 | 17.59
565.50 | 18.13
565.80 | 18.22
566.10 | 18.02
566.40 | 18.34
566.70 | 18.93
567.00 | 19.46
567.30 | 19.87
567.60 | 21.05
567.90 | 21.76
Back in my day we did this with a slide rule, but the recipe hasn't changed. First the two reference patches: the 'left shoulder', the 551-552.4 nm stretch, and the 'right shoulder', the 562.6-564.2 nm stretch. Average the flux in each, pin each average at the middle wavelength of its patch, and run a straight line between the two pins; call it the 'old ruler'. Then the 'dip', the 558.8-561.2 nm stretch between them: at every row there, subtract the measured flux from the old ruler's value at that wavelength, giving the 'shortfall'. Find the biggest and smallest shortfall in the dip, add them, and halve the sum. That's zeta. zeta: 0.6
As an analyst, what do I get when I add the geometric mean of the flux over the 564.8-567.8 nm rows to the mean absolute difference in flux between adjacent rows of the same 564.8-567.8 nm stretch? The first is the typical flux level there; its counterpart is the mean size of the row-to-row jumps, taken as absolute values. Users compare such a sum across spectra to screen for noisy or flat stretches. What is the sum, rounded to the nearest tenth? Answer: 19.1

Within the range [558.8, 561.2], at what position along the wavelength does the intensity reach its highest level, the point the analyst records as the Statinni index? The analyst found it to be 560.70 nm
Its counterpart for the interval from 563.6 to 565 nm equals 563.70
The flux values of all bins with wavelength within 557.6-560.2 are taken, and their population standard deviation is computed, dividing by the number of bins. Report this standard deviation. 0.56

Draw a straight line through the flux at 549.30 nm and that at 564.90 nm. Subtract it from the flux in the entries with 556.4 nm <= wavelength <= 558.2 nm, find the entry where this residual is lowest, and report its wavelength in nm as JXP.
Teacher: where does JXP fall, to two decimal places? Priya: 558.00 nm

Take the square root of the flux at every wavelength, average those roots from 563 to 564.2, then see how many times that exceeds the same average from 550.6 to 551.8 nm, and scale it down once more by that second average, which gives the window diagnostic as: 0.230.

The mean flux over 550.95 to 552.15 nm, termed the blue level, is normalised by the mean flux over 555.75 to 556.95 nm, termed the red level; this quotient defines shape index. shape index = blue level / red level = 1.05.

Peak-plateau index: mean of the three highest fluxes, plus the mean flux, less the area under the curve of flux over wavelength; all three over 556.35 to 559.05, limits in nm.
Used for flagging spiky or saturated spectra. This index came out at -11.6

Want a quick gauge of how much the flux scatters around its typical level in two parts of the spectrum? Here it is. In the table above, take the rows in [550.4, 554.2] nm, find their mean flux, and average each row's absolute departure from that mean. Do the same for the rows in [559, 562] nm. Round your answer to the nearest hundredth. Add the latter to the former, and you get 1.11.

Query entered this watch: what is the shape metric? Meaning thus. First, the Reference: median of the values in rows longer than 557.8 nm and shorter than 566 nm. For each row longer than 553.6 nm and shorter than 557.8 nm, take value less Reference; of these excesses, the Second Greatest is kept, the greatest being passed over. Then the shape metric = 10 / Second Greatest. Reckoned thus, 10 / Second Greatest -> 9.6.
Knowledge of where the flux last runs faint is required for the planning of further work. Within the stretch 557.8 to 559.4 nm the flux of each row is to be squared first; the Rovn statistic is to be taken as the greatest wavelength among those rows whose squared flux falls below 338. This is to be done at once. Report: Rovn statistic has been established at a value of 559.20 nm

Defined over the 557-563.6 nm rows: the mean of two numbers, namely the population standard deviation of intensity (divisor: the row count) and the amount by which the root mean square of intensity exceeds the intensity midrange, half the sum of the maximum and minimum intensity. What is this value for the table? 0.6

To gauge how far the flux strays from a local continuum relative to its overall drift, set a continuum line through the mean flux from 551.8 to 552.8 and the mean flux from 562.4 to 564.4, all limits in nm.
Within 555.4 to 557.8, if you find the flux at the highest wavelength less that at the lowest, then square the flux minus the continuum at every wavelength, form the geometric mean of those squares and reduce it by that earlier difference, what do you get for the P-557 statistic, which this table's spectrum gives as 1.5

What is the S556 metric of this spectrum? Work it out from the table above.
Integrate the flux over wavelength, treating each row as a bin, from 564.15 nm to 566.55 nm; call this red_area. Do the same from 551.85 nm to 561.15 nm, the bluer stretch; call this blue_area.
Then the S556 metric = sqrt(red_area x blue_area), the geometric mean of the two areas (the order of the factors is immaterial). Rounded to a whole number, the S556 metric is 86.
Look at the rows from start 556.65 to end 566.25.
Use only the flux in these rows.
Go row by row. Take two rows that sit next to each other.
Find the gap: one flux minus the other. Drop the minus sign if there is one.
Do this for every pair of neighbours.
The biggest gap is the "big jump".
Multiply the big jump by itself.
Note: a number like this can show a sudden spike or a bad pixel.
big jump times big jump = 1.12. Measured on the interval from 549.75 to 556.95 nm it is 0.48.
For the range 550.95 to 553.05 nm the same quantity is 0.34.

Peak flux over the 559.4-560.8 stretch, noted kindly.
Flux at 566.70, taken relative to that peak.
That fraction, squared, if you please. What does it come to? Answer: 0.96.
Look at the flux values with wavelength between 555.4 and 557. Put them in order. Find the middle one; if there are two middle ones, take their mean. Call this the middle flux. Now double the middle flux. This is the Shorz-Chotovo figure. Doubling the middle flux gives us 36.2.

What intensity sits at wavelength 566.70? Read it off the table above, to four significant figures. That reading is 18.93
